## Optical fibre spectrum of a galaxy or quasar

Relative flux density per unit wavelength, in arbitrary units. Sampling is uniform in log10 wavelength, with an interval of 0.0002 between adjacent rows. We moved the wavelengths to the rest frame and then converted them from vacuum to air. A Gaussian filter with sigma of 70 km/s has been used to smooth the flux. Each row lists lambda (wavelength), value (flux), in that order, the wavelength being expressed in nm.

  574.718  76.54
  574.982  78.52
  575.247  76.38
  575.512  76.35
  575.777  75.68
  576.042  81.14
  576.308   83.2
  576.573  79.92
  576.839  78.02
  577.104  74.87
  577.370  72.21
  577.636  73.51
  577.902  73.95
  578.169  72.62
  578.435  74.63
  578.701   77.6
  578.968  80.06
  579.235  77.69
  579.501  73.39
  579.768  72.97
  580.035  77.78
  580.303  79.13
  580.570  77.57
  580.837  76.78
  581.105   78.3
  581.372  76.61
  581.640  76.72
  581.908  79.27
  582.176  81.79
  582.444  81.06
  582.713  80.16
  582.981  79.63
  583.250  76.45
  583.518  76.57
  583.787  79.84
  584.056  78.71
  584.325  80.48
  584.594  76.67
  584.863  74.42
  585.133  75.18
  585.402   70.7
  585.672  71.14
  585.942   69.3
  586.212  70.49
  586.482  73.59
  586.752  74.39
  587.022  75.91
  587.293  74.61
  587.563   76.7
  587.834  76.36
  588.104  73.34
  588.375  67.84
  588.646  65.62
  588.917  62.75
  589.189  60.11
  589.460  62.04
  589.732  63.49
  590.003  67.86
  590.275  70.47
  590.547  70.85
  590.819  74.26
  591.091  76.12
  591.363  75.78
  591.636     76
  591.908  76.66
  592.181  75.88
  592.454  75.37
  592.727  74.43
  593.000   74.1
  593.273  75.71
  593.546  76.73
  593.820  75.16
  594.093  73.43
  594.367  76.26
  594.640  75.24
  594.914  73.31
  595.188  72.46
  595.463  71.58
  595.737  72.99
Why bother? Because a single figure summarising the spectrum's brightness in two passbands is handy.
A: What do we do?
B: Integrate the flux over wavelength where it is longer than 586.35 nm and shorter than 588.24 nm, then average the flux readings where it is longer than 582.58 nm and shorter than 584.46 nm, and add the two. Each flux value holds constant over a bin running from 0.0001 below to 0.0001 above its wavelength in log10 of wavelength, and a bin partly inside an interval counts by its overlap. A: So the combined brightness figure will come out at 221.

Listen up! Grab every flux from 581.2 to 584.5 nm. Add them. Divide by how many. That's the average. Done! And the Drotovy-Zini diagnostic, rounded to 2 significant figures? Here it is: 79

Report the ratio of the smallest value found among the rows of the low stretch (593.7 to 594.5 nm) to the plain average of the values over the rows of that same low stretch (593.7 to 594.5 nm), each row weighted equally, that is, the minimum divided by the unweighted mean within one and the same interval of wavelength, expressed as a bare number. 0.980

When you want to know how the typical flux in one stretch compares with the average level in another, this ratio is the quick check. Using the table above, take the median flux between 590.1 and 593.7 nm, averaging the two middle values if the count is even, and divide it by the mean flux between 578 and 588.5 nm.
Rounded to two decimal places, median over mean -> 1.00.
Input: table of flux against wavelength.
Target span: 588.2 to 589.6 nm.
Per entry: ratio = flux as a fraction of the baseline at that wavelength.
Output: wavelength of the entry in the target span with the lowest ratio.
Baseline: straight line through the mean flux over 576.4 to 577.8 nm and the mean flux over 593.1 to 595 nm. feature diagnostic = 589.189 nm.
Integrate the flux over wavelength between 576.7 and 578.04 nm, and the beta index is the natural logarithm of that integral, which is 4.60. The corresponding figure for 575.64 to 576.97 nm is 4.66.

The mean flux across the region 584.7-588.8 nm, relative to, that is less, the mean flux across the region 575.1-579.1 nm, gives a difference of -4.0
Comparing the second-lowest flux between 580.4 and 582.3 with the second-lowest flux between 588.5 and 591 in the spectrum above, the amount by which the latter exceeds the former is -15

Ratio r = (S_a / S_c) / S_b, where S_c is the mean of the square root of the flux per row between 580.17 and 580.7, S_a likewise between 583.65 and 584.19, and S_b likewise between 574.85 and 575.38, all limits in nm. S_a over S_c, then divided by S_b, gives 0.114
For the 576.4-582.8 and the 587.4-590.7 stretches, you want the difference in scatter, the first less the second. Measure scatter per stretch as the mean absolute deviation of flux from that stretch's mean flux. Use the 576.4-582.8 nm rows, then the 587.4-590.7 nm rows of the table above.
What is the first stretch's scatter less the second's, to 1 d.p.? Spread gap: -2.2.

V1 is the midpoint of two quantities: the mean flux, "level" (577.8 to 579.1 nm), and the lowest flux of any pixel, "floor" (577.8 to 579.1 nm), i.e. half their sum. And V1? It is 74.2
